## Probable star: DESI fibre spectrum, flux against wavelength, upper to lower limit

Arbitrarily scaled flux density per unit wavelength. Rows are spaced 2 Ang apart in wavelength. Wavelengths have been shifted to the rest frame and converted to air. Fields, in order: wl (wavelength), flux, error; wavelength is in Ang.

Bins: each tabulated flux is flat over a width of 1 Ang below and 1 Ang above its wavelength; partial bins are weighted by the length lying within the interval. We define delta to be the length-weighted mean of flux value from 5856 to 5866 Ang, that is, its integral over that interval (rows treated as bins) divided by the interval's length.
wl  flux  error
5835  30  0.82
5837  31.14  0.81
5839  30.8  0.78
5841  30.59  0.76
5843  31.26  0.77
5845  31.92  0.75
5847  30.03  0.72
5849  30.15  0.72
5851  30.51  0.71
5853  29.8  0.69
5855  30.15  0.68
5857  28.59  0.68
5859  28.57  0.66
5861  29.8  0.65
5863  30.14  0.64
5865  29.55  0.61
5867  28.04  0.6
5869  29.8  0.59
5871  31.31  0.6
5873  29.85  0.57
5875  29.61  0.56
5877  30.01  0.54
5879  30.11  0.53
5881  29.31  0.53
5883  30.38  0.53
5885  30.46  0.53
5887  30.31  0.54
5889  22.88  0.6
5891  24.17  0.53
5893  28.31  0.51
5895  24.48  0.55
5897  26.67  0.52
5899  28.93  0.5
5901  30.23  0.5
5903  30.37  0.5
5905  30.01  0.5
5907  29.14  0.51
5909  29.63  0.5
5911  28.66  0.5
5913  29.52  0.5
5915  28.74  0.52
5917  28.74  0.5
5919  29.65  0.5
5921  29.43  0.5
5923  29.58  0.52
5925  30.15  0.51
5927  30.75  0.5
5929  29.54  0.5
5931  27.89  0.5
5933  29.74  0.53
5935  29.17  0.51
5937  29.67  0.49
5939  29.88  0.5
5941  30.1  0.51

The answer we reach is 29.3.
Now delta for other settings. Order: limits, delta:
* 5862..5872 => 29.8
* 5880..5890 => 28.7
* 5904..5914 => 29.4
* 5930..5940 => 29.3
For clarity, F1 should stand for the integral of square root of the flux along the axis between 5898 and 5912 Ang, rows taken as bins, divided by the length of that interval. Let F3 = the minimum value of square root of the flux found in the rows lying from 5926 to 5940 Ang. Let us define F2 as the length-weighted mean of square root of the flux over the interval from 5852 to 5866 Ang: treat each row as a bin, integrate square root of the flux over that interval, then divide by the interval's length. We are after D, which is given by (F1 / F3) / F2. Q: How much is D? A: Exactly 0.190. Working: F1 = 5.44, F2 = 5.43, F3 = 5.28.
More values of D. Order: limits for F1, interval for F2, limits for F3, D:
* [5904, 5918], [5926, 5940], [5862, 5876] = 0.188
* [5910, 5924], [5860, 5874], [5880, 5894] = 0.207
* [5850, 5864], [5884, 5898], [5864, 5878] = 0.199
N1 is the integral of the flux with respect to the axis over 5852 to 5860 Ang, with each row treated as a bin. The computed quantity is 234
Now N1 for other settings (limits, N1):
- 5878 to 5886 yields 241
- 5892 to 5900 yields 217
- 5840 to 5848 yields 248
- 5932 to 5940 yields 237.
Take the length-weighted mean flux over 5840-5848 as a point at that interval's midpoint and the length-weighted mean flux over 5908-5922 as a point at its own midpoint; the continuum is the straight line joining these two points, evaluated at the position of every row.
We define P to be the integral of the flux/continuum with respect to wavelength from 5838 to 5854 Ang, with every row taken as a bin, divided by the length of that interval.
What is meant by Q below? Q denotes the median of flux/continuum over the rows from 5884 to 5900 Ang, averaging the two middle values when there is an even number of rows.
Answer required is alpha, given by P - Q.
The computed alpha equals 0.065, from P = 0.99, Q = 0.93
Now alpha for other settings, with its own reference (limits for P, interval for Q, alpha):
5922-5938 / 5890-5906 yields 0.061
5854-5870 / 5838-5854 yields -0.027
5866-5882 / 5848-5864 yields 0.008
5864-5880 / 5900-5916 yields -0.025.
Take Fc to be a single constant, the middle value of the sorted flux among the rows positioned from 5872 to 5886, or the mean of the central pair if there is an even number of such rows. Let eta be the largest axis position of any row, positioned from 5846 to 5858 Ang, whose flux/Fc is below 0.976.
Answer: 5857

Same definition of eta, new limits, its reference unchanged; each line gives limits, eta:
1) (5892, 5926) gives 5917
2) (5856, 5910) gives 5907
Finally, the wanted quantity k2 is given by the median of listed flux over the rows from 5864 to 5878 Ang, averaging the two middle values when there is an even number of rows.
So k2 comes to 29.8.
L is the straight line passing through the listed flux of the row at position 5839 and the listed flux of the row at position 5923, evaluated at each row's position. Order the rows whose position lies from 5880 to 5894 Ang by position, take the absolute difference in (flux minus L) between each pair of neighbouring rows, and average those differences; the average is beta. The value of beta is 2.4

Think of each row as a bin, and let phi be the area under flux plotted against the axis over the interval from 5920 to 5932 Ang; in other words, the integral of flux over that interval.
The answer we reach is 355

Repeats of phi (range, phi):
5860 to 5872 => 357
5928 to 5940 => 352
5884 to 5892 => 216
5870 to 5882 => 360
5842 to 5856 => 428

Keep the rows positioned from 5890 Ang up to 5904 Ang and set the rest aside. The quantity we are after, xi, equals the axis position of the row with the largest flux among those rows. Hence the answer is 5903 Ang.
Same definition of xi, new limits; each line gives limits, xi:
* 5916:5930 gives 5927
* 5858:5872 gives 5871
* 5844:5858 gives 5845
